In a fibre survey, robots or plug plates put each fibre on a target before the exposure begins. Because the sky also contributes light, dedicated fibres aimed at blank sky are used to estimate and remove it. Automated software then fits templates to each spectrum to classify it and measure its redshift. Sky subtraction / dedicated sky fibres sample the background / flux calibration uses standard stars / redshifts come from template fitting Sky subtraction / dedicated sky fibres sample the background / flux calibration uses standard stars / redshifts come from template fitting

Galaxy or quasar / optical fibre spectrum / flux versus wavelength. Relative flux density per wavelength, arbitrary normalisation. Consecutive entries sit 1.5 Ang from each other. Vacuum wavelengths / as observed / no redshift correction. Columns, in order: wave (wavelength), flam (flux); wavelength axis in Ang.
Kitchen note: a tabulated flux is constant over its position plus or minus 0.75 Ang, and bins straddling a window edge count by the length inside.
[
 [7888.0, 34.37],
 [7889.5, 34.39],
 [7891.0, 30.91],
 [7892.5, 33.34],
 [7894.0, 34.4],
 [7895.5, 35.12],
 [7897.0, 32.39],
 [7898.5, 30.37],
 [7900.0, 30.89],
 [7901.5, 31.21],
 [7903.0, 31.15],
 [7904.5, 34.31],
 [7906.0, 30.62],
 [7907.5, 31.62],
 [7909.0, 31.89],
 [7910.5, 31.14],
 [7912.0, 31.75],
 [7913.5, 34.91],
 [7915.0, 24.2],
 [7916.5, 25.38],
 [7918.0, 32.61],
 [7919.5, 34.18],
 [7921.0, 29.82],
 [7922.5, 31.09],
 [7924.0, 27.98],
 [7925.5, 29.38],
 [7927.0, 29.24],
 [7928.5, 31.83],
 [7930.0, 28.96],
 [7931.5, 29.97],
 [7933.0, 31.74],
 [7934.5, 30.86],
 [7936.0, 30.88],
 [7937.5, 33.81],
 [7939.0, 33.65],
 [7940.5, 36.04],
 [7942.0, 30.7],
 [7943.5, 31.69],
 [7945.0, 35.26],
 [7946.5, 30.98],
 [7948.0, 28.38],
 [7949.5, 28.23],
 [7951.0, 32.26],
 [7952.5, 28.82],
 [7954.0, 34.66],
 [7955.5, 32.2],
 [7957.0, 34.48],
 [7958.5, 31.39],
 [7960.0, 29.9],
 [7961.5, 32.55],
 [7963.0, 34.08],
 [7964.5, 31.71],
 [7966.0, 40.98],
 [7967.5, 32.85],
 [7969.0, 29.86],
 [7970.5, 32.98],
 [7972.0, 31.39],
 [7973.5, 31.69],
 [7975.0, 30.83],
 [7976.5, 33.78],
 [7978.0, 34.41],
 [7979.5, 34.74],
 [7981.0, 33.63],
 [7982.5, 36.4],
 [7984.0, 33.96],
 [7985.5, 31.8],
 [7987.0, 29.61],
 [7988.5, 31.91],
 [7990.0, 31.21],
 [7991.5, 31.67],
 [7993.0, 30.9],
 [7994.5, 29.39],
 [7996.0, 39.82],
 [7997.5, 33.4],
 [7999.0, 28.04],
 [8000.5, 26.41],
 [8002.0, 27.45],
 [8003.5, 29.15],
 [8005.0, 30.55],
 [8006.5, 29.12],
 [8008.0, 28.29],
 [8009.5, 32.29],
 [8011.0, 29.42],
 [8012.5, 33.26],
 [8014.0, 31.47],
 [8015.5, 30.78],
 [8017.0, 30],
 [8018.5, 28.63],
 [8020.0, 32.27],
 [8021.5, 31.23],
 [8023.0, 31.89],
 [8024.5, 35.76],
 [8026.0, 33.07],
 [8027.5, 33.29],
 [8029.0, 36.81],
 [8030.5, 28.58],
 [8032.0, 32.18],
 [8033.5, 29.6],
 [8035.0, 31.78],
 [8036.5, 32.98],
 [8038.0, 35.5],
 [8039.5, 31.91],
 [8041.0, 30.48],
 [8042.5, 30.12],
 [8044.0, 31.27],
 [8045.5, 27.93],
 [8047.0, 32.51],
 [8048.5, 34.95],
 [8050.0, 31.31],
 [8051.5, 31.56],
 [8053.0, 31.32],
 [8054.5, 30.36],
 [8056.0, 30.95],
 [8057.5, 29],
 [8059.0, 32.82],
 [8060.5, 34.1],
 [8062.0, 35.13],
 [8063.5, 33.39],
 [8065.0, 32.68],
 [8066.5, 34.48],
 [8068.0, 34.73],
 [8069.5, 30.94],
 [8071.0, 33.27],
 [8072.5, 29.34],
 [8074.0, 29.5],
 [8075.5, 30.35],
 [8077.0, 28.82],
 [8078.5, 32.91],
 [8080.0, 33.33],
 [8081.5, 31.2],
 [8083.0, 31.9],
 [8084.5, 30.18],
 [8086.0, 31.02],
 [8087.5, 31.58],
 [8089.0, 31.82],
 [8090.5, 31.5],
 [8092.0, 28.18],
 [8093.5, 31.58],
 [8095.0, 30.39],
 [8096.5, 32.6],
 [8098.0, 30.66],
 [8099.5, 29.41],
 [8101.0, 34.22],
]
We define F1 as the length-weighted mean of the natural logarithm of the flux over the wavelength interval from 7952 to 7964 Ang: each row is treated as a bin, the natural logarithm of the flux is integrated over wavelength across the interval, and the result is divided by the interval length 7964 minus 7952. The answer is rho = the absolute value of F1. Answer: 3.47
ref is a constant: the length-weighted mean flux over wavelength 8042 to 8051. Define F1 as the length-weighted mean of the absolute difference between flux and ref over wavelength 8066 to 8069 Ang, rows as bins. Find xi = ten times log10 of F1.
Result 5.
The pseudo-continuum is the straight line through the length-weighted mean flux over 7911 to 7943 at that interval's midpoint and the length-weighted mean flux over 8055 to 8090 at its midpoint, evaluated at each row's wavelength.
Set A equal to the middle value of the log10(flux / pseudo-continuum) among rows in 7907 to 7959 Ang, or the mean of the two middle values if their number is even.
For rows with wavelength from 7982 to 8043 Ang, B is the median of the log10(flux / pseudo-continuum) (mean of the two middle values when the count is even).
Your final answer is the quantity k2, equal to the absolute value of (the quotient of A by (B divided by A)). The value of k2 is 0.09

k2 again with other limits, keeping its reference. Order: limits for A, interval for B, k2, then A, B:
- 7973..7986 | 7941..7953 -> 0.44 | 0.034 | -0.0026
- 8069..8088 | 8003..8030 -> 0.07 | -0.013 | -0.0022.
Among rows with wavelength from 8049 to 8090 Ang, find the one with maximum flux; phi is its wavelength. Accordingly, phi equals 8062.0 Ang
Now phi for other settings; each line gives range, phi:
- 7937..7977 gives 7966.0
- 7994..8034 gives 7996.0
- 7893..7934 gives 7895.5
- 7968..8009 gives 7996.0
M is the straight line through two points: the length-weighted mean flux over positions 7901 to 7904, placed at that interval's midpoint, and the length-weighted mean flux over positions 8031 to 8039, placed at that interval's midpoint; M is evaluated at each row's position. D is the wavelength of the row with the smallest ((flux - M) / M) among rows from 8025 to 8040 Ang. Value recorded 8030.5 Ang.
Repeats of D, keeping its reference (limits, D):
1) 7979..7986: 7985.5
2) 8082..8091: 8084.5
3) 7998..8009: 8000.5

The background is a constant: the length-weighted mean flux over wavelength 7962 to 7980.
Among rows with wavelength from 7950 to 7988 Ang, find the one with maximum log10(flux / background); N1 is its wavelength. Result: 7966.0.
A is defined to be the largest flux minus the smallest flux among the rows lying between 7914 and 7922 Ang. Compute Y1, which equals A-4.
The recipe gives 6.0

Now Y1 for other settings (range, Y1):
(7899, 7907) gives -0.3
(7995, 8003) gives 9.4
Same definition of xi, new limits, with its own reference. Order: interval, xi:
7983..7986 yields 3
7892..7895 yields 4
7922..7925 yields 3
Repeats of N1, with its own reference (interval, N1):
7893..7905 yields 7895.5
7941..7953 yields 7945.0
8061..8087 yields 8062.0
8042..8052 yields 8048.5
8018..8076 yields 8029.0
